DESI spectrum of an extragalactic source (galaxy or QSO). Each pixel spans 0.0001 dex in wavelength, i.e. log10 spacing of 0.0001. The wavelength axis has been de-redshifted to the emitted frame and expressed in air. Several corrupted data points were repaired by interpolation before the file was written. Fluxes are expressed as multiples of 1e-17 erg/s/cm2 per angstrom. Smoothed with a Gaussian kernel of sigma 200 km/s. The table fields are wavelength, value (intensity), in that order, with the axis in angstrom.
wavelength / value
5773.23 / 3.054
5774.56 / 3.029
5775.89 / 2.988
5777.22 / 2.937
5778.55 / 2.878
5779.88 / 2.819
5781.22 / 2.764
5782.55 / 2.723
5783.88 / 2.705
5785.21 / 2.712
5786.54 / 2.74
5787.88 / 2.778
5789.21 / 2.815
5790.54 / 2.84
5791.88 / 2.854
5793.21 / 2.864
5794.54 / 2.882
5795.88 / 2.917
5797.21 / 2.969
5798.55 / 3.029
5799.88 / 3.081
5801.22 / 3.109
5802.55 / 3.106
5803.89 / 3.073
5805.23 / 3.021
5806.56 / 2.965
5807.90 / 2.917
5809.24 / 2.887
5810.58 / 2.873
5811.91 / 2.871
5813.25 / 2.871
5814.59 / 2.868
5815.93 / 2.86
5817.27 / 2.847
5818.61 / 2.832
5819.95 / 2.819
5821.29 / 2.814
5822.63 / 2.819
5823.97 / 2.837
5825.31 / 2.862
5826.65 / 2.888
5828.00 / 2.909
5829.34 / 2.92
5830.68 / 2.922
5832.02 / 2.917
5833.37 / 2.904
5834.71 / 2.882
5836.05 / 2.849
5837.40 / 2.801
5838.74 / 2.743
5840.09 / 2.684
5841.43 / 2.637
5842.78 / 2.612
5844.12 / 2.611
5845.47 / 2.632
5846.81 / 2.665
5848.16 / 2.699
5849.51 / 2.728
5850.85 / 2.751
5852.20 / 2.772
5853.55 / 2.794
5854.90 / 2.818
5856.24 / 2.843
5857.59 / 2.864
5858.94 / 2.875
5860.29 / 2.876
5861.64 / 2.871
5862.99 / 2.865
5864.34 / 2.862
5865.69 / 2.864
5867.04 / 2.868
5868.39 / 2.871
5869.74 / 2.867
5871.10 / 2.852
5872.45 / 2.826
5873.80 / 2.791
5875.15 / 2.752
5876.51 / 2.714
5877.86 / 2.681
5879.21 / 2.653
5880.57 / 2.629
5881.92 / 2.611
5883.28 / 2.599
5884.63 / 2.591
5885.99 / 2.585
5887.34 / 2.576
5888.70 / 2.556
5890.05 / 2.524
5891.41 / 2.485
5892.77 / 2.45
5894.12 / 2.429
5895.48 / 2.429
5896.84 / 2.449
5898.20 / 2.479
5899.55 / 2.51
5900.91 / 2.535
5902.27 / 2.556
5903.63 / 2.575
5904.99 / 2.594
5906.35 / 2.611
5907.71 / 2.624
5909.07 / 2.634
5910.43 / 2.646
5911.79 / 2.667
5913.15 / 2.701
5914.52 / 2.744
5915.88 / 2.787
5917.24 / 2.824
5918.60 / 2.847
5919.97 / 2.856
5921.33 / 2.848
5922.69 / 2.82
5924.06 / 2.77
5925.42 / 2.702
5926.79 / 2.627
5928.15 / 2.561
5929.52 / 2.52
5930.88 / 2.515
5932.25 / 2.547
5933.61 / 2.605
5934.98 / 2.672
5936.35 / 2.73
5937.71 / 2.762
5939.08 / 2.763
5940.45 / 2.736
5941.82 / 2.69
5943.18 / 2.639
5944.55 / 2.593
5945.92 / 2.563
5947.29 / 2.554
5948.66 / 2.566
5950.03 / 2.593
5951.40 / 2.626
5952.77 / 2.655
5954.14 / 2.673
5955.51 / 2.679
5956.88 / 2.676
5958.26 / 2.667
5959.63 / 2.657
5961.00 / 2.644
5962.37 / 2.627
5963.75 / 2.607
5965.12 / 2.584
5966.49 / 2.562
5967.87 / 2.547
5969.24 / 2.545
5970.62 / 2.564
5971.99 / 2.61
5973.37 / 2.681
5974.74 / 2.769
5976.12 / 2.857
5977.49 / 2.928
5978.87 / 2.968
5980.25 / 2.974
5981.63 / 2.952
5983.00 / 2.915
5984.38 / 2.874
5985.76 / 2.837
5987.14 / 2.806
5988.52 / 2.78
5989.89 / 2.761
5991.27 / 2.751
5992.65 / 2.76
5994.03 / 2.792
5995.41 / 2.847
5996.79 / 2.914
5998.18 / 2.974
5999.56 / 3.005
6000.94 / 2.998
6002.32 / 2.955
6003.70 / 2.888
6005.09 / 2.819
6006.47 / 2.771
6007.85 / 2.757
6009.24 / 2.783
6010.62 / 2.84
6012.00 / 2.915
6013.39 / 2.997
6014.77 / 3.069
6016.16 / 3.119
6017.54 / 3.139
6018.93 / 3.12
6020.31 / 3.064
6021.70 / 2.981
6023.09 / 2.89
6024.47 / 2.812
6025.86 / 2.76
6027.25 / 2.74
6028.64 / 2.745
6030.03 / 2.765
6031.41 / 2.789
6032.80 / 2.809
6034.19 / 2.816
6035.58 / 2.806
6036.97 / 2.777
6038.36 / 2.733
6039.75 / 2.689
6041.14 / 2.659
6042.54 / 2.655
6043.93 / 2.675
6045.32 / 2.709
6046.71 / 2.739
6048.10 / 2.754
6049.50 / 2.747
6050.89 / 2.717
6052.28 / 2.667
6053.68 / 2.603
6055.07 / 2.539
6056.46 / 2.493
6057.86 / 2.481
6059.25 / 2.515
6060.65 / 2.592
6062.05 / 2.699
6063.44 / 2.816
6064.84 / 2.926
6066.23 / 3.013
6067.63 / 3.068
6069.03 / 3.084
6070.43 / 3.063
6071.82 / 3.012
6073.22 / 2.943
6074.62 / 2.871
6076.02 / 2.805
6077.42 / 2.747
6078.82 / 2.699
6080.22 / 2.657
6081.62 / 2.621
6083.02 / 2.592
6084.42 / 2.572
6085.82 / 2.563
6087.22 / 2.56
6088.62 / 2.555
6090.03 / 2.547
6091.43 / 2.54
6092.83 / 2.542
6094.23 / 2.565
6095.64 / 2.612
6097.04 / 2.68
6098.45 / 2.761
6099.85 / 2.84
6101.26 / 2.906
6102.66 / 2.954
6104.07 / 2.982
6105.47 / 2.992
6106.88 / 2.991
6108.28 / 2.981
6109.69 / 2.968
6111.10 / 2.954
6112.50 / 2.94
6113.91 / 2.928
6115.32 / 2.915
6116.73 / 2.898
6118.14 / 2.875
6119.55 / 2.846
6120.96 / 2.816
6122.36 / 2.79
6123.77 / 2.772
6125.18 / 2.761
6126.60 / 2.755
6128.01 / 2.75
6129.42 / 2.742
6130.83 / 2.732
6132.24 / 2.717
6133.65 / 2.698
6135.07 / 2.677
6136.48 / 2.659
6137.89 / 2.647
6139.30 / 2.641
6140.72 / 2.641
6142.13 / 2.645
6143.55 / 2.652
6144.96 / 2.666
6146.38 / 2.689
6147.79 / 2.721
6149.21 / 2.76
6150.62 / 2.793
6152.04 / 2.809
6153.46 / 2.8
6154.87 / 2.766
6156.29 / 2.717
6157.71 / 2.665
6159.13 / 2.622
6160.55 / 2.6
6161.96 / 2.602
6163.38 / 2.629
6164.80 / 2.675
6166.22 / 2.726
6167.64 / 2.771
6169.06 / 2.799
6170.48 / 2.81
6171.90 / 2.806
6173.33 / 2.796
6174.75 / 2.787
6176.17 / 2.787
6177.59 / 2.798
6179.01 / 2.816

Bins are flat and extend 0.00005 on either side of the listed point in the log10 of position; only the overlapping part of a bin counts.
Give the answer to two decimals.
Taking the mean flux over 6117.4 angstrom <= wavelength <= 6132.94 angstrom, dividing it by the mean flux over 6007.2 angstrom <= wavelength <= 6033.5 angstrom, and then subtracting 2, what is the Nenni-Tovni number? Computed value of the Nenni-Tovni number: -1.04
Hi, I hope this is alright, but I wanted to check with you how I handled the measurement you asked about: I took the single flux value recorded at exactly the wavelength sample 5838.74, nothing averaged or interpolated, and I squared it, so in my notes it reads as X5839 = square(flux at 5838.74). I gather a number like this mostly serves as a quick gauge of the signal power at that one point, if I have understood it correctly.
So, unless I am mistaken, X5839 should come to 7.5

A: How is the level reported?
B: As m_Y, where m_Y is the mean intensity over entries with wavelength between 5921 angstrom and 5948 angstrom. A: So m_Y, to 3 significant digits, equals 2.66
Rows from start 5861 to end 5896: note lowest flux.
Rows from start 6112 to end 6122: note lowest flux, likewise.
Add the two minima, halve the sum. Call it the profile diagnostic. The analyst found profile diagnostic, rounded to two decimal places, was 2.62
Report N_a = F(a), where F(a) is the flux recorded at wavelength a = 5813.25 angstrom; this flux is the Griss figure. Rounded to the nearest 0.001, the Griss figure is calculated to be 2.871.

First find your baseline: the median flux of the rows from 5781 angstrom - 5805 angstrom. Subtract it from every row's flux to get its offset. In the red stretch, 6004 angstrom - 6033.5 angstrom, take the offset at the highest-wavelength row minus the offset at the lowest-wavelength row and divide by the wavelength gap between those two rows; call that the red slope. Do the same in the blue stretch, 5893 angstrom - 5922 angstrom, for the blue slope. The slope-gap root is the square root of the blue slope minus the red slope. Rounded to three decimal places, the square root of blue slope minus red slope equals 0.126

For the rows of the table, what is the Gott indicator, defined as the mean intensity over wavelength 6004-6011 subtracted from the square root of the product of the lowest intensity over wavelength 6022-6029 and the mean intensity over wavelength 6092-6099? -0.11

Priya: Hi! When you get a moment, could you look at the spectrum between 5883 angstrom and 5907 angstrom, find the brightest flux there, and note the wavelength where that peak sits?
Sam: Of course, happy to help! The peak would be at 5906.35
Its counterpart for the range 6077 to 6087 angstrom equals 6077.42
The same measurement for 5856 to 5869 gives 5860.29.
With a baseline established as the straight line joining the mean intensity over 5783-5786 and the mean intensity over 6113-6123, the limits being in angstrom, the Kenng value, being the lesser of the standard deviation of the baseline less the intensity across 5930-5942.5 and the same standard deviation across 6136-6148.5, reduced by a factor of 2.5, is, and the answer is 0.010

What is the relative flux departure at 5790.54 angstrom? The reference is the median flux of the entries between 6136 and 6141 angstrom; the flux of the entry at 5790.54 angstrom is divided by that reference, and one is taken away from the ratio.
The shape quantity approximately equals 0.074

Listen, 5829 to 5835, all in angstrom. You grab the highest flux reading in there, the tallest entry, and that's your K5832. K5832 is 2.922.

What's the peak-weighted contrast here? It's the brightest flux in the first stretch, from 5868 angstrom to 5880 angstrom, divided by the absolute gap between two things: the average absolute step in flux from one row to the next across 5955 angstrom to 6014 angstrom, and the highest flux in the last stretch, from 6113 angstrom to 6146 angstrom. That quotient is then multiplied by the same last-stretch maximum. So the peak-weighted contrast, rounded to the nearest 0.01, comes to 2.91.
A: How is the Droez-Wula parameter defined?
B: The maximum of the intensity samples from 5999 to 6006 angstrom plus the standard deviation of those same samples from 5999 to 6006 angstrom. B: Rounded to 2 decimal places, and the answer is 3.08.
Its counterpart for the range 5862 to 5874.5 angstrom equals 2.90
